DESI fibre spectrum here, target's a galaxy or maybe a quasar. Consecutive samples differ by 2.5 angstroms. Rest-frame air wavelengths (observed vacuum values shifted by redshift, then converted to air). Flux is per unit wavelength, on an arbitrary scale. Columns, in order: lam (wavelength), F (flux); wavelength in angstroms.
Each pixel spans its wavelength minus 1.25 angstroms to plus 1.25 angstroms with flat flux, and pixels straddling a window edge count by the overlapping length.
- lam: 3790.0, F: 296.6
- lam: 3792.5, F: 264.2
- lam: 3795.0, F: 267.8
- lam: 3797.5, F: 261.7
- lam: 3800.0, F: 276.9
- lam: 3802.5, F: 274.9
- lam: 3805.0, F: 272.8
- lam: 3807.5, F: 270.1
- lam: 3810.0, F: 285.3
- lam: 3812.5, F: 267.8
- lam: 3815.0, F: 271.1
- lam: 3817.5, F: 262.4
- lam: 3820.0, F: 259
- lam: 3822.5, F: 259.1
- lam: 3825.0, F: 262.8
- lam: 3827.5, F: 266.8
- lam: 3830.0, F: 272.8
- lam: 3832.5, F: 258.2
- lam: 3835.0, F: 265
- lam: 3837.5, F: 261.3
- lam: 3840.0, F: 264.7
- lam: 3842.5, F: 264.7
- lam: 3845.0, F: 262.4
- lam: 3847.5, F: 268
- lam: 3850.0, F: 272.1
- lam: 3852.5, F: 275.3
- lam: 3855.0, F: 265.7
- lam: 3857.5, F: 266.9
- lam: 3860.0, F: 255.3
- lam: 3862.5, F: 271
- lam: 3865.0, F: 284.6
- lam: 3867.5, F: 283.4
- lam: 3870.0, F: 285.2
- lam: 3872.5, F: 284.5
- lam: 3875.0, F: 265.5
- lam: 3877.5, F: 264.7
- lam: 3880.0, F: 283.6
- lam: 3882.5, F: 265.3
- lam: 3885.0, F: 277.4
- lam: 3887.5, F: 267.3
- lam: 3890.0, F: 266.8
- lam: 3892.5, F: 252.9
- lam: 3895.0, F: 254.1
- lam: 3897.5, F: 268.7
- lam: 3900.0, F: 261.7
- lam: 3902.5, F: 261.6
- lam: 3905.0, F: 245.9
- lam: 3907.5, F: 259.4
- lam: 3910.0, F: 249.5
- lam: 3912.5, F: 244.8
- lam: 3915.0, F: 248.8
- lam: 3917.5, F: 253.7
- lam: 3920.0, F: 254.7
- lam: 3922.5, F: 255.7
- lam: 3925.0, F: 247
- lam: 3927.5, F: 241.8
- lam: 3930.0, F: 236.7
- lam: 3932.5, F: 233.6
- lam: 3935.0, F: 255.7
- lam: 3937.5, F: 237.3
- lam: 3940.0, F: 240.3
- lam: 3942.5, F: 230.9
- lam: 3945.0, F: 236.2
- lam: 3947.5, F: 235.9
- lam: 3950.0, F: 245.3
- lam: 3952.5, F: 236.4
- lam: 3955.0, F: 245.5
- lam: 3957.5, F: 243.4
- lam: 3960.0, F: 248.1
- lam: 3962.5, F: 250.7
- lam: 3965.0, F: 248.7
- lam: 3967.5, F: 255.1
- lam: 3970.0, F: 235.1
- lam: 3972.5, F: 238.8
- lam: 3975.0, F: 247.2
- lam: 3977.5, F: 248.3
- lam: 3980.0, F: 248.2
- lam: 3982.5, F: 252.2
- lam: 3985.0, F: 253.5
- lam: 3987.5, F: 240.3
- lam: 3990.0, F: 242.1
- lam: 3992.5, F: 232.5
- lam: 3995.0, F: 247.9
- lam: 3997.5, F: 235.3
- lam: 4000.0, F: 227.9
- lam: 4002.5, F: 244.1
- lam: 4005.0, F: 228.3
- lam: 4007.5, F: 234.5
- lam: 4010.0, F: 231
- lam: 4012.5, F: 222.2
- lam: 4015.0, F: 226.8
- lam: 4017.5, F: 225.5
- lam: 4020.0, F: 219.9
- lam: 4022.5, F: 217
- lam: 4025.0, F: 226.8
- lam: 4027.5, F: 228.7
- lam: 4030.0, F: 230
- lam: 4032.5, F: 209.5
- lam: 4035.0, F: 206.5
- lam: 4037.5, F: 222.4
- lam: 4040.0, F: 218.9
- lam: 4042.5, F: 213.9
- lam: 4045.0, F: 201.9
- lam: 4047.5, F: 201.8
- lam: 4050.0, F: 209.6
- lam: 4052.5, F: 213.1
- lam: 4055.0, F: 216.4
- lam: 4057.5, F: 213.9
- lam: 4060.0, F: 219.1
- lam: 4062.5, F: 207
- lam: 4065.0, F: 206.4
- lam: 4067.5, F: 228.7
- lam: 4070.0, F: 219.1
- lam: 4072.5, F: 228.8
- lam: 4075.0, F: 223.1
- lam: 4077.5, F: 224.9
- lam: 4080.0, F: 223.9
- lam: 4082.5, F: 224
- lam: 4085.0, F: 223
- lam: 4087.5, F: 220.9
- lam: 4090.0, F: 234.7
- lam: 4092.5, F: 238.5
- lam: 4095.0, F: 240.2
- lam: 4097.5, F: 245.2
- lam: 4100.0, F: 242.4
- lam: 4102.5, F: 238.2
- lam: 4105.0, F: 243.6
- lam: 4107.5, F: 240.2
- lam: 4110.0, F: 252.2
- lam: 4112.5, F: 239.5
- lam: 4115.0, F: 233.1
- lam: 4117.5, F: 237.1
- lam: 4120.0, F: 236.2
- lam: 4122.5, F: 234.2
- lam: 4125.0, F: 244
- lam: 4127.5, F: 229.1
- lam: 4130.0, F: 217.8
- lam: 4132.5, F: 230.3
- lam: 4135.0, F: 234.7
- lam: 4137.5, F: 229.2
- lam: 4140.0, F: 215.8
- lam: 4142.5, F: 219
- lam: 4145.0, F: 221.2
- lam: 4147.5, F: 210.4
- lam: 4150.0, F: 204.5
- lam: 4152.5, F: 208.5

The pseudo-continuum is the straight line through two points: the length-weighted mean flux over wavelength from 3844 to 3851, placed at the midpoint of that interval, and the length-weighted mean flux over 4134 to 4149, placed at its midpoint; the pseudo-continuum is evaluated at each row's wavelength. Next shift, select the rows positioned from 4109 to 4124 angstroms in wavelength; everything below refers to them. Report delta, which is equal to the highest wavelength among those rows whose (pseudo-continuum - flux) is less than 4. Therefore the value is 4122.5 angstroms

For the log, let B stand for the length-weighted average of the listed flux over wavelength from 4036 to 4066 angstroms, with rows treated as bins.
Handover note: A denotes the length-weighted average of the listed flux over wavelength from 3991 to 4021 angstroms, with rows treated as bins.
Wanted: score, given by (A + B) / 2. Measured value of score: 222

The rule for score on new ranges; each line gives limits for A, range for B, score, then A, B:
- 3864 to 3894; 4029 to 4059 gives 243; 273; 213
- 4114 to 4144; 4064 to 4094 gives 227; 230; 225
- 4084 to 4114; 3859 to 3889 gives 256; 238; 274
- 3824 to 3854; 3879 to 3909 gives 265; 266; 263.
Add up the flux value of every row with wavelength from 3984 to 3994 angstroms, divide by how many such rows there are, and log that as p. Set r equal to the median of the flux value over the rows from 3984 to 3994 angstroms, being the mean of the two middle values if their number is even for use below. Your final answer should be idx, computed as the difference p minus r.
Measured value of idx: 0.9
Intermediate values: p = 242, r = 241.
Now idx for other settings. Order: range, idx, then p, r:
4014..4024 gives -0.4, 222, 223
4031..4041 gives 0.1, 214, 214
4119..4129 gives 0.7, 236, 235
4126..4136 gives -1.7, 228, 230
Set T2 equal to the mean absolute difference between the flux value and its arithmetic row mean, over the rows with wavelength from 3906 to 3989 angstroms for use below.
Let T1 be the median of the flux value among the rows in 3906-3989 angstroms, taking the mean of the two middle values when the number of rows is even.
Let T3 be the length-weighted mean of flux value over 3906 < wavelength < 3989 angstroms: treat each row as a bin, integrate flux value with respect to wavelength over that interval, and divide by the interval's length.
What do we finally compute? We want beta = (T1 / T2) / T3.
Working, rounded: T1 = 247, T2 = 6.3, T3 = 245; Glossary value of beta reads 0.159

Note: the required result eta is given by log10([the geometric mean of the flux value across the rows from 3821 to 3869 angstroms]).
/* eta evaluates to 2.43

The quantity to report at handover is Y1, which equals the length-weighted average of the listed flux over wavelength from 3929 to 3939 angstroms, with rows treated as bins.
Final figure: 241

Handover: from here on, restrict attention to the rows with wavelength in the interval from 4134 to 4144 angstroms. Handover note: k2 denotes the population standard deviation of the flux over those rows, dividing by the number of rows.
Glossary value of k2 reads 7.6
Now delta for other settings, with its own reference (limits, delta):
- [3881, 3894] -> 3890.0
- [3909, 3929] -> 3922.5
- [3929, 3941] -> 3935.0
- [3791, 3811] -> 3810.0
